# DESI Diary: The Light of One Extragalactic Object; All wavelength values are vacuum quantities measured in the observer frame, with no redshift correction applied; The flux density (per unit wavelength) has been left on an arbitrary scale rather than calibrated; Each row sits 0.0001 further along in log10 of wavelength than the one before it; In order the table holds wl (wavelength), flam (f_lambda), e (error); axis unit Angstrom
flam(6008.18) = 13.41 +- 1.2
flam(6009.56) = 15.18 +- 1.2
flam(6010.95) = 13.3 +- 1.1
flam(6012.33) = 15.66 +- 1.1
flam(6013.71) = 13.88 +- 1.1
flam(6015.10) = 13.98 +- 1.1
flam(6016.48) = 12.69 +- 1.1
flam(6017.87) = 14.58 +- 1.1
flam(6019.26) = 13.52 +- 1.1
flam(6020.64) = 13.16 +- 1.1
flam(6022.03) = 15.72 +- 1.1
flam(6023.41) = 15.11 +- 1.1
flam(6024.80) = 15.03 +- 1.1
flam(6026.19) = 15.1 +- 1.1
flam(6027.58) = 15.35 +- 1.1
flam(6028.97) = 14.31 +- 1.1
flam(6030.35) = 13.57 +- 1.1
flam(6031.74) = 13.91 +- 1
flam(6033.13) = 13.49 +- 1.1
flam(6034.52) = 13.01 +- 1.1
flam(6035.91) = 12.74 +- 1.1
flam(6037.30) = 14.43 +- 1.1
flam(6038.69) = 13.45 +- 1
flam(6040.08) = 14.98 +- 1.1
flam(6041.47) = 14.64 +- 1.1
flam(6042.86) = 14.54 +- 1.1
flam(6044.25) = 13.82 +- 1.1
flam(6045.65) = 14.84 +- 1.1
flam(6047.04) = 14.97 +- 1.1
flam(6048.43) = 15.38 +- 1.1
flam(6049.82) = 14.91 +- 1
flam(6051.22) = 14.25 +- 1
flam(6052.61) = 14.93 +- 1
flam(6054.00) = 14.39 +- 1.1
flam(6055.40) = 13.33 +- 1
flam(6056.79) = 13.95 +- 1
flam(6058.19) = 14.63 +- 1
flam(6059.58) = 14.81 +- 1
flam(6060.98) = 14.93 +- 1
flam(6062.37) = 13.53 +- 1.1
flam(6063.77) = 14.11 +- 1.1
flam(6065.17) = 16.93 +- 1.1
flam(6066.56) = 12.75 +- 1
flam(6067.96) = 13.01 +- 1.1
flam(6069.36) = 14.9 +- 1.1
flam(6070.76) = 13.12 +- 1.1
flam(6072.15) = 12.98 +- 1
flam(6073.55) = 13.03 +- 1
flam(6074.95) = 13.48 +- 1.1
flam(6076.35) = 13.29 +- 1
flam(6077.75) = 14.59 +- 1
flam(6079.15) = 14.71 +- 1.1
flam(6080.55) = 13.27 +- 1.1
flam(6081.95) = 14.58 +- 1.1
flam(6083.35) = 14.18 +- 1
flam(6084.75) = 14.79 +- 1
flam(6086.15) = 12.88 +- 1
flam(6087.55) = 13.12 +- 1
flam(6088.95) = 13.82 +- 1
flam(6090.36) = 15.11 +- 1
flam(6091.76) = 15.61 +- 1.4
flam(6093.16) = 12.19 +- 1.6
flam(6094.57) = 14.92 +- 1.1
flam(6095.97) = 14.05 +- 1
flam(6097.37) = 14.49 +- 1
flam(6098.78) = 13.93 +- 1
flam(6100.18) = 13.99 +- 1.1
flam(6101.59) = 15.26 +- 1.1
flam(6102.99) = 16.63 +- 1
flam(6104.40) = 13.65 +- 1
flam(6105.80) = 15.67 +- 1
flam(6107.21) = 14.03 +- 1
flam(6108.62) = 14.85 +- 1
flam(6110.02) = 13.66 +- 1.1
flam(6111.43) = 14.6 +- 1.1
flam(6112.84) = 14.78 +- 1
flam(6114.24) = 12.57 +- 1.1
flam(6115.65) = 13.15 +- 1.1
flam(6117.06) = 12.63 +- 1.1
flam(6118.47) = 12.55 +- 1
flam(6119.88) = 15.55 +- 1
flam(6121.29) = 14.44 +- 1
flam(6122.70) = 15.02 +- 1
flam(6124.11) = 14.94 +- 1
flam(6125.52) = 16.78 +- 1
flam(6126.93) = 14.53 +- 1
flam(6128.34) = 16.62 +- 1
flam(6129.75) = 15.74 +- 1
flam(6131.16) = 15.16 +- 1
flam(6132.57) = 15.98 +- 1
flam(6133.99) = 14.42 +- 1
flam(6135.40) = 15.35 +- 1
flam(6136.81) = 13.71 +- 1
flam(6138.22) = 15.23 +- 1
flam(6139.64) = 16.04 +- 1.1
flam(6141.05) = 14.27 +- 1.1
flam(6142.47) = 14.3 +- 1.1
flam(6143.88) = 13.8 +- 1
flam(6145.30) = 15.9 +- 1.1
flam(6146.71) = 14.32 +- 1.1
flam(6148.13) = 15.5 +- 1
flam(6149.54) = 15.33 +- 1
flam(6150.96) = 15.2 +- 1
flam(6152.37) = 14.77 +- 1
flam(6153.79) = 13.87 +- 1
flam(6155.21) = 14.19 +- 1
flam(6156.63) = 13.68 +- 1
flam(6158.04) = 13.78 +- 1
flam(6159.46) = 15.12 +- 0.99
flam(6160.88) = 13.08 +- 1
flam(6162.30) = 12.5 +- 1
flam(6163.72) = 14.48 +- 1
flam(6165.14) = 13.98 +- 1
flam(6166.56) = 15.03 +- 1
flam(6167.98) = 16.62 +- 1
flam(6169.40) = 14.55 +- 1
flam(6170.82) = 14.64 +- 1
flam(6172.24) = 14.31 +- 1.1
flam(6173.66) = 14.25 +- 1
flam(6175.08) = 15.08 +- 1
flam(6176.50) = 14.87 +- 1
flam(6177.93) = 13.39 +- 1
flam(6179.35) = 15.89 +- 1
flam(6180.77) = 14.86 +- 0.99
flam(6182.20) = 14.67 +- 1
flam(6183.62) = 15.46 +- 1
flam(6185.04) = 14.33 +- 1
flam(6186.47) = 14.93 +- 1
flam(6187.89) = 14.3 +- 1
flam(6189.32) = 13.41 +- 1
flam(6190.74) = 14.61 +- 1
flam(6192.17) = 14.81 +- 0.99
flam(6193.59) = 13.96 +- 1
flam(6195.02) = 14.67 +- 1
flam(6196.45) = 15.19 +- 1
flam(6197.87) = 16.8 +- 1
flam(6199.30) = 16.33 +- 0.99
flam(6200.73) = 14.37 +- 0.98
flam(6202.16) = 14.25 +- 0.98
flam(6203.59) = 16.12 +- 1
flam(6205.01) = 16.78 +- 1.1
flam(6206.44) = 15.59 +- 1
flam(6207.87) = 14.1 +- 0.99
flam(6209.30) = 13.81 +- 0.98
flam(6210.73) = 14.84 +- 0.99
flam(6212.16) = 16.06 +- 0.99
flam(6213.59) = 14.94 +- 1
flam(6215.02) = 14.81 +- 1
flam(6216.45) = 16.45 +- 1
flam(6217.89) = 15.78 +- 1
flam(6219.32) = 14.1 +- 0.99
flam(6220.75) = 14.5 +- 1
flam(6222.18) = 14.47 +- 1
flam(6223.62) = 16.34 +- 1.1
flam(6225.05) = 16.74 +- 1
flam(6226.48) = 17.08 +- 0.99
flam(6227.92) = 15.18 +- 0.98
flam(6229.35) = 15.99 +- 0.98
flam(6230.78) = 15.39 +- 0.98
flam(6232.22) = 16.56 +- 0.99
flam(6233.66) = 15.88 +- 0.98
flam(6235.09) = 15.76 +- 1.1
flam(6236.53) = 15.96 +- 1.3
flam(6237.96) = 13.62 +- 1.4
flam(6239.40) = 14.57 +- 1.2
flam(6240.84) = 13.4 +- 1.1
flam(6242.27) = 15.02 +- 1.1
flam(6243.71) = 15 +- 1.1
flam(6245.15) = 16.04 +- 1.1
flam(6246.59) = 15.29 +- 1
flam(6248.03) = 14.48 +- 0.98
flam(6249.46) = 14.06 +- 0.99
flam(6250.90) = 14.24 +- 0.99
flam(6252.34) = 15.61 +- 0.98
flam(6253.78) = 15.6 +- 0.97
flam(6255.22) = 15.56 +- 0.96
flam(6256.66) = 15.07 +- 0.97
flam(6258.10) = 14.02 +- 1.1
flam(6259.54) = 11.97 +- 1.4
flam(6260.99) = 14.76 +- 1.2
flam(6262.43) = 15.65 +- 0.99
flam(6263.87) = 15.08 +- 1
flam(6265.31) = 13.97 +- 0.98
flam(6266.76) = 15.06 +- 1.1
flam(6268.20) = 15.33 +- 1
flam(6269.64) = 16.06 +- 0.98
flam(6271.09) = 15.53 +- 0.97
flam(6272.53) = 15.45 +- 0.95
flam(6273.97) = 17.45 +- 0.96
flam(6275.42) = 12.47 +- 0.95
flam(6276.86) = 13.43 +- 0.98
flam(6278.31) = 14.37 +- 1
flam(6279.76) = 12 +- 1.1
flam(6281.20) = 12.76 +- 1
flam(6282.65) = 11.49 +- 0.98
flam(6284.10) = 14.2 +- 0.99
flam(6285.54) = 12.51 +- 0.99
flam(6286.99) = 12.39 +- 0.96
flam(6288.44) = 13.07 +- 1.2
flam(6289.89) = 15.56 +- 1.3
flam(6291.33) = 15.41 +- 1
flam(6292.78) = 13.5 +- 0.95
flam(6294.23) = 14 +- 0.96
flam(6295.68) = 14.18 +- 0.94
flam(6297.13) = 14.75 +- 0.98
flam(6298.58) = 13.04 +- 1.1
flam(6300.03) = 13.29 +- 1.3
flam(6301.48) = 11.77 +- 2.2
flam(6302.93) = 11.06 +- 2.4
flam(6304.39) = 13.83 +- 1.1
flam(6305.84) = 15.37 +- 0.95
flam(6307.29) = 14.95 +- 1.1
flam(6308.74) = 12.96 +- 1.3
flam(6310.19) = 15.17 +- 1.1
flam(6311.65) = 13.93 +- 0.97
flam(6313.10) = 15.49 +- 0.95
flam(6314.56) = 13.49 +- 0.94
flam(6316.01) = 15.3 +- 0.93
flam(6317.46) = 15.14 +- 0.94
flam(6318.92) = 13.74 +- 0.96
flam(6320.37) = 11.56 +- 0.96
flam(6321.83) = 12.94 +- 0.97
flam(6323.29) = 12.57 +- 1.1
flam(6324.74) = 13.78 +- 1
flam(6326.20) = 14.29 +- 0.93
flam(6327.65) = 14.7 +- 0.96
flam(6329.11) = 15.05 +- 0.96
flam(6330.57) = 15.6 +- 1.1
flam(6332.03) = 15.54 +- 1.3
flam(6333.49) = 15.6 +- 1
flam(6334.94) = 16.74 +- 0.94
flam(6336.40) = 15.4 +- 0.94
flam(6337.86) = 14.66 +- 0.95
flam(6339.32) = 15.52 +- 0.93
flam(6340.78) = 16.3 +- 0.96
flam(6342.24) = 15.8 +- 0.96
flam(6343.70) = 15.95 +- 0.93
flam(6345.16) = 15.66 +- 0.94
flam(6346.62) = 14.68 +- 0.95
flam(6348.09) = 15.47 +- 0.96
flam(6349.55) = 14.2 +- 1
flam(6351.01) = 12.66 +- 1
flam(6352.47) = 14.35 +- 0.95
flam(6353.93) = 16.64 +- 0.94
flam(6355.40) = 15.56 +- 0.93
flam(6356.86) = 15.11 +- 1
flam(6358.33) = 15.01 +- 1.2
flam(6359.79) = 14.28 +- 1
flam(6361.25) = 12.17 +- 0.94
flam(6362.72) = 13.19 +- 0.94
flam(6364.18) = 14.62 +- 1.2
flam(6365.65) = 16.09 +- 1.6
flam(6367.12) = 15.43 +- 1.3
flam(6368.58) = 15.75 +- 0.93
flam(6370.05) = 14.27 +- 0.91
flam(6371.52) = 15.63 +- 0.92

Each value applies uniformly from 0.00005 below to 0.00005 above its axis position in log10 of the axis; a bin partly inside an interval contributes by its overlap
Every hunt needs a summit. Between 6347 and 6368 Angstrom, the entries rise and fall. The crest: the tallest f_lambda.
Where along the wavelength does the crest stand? 6353.93 Angstrom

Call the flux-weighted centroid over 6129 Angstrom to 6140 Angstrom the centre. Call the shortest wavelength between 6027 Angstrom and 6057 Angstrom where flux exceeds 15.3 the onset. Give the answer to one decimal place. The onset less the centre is -107.1 Angstrom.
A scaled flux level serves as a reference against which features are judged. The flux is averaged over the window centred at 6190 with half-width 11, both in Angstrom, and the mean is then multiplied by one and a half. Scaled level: 22.4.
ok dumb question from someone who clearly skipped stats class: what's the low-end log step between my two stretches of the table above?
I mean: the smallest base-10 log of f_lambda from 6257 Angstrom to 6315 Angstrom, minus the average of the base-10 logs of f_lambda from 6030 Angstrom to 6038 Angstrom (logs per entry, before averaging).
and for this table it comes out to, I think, -0.087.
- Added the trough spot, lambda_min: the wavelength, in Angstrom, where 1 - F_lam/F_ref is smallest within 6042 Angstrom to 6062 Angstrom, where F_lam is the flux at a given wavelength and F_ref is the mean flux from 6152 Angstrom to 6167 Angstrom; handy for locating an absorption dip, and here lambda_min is 6048.43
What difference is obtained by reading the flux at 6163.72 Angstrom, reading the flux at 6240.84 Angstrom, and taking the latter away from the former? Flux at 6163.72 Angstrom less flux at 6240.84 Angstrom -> 1.1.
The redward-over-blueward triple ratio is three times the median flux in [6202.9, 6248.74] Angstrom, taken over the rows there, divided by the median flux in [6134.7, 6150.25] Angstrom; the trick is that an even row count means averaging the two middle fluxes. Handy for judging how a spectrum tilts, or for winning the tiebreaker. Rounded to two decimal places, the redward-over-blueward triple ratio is 3.02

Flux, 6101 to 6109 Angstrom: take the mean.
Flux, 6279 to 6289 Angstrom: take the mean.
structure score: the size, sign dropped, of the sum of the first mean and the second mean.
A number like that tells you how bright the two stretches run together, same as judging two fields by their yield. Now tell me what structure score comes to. 27.6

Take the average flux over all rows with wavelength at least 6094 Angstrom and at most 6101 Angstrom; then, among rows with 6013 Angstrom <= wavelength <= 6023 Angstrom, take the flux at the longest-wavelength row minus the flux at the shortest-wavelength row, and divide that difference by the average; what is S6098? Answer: 0.13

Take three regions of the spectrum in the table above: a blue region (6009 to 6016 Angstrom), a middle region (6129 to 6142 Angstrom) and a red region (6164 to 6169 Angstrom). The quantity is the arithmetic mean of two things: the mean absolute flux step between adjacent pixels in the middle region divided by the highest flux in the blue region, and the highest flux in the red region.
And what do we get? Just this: 8.3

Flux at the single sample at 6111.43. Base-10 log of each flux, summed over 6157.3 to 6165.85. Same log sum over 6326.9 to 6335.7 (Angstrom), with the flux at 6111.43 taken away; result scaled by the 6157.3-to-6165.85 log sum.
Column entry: -1.090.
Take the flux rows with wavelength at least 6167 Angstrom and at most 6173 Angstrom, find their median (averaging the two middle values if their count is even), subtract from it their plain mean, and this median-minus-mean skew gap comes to -0.44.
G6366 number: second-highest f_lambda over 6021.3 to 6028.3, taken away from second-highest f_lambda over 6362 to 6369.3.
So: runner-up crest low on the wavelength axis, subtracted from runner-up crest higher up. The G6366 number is 0.40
